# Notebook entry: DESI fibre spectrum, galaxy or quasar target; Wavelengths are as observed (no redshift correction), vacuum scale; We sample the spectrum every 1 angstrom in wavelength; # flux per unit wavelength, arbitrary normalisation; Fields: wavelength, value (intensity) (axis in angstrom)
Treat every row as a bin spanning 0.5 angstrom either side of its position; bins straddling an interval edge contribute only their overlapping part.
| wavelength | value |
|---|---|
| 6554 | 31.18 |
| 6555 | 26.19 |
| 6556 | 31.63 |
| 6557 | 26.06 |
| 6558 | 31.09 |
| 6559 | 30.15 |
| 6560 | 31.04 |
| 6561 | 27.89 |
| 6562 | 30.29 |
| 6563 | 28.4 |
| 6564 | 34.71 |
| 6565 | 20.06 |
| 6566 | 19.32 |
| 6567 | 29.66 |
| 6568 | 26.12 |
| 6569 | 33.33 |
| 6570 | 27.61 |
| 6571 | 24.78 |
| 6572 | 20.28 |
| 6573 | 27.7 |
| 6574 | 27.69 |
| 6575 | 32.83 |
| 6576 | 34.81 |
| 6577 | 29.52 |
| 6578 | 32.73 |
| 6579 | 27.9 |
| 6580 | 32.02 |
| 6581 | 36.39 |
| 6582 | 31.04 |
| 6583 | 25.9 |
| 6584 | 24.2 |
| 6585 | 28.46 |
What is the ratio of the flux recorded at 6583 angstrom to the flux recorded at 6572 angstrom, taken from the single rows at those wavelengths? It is 1.28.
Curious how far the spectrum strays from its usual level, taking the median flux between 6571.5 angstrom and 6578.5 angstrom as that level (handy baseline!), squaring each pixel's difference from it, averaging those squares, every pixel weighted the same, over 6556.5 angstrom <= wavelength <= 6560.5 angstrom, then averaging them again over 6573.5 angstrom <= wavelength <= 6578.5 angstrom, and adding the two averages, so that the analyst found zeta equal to 15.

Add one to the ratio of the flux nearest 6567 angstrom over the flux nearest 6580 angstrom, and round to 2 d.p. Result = 1.93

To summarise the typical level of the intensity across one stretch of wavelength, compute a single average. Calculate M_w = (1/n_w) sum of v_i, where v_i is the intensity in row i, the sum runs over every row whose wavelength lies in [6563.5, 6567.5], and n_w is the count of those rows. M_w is 26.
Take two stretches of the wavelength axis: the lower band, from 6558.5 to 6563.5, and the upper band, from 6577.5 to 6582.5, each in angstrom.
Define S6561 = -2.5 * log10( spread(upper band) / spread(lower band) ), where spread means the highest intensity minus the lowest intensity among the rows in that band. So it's -1.08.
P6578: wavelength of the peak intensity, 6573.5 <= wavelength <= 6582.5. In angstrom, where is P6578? 6581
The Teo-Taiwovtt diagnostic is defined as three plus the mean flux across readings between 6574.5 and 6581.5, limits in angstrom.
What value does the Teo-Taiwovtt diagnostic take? 35.3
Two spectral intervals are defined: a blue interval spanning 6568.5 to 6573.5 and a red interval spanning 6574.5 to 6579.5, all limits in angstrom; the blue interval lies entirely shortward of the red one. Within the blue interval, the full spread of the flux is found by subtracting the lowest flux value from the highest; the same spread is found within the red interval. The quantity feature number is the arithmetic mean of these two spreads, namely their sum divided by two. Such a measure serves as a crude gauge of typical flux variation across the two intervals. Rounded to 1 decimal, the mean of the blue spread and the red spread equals 10.0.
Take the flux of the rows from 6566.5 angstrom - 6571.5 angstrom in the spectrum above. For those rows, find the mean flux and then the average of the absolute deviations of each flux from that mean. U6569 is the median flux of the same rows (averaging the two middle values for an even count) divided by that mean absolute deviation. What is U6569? 11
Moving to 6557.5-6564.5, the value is 20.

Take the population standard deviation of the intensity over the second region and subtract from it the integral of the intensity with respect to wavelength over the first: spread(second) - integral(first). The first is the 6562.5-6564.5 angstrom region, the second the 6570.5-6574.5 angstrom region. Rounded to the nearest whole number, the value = -60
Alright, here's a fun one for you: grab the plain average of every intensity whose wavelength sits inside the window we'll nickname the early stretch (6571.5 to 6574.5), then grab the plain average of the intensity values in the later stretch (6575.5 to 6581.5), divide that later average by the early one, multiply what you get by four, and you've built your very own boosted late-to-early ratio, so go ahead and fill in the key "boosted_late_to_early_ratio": 5.1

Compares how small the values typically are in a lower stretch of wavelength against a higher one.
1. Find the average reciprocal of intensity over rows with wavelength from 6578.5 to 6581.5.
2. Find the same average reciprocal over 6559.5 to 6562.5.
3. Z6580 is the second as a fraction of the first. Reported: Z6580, 1.07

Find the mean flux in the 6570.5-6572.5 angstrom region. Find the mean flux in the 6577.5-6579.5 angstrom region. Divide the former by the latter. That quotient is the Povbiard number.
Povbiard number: 0.74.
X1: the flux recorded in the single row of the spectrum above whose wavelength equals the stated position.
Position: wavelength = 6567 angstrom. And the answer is 29.66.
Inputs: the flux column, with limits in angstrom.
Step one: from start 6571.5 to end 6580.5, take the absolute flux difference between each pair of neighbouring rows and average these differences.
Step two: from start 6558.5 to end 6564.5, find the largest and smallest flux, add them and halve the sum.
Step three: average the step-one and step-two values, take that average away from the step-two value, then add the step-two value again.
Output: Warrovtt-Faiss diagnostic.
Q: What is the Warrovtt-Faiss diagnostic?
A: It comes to 44.95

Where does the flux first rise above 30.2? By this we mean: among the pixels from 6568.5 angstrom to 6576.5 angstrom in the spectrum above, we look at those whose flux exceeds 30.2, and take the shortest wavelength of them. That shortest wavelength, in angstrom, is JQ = 6569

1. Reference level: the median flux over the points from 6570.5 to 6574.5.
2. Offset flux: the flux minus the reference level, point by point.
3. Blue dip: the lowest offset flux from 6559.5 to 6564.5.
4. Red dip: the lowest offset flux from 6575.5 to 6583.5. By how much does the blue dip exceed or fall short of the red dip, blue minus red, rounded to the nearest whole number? 2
